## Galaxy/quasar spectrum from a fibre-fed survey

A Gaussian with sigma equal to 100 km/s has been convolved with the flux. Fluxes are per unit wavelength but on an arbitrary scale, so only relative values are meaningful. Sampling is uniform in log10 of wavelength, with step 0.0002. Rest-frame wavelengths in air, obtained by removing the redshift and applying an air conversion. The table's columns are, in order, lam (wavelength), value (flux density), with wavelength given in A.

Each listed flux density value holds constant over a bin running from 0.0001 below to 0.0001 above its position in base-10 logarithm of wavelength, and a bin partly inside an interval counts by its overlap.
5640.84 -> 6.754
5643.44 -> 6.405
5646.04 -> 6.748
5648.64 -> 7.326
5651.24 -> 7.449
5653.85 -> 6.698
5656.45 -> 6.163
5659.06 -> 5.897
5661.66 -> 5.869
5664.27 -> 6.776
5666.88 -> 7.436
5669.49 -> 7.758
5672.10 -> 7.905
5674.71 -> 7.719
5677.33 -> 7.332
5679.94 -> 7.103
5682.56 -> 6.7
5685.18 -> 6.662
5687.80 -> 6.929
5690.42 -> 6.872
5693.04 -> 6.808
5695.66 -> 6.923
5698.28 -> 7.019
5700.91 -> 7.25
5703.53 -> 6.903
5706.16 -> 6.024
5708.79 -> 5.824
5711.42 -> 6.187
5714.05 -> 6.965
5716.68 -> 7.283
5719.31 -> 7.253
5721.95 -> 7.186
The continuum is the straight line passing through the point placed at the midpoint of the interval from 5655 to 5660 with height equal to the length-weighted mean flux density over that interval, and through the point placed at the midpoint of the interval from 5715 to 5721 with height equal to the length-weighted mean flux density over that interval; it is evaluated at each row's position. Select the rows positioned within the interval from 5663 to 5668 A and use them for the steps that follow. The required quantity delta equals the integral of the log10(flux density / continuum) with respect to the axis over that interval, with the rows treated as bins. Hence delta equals 0.3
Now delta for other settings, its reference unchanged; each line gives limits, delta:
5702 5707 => -0.1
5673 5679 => 0.4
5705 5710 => -0.4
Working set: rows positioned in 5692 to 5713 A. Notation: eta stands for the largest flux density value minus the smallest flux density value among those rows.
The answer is 1.4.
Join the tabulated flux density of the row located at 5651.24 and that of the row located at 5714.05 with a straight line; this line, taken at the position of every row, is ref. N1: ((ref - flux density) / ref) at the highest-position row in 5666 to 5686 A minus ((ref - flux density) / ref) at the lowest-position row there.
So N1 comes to 0.088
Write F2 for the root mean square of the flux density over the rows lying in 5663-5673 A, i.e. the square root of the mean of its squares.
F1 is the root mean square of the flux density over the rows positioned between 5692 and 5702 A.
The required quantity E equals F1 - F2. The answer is -0.48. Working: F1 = 7.00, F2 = 7.5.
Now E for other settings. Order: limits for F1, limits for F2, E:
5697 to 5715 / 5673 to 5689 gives -0.47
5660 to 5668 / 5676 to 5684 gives -0.33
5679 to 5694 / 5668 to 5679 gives -0.83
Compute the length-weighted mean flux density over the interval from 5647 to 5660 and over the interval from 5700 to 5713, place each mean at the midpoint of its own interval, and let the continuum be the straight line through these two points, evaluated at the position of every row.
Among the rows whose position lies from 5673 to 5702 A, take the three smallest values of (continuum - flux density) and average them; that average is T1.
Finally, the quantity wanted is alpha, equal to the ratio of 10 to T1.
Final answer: -11.3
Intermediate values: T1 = -0.88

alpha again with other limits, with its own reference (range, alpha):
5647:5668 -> -14.5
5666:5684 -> -8.5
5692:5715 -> -15.6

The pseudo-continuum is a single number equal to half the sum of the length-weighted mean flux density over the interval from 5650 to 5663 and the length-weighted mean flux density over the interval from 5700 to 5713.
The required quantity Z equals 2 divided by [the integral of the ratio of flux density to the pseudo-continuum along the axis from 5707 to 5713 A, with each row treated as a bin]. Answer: 0.35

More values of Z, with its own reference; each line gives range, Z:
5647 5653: 0.29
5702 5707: 0.39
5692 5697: 0.37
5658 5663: 0.44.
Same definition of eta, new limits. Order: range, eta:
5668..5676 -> 0.2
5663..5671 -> 1.0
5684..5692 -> 0.3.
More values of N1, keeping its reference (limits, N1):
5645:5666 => -0.021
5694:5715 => -0.026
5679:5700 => -0.008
